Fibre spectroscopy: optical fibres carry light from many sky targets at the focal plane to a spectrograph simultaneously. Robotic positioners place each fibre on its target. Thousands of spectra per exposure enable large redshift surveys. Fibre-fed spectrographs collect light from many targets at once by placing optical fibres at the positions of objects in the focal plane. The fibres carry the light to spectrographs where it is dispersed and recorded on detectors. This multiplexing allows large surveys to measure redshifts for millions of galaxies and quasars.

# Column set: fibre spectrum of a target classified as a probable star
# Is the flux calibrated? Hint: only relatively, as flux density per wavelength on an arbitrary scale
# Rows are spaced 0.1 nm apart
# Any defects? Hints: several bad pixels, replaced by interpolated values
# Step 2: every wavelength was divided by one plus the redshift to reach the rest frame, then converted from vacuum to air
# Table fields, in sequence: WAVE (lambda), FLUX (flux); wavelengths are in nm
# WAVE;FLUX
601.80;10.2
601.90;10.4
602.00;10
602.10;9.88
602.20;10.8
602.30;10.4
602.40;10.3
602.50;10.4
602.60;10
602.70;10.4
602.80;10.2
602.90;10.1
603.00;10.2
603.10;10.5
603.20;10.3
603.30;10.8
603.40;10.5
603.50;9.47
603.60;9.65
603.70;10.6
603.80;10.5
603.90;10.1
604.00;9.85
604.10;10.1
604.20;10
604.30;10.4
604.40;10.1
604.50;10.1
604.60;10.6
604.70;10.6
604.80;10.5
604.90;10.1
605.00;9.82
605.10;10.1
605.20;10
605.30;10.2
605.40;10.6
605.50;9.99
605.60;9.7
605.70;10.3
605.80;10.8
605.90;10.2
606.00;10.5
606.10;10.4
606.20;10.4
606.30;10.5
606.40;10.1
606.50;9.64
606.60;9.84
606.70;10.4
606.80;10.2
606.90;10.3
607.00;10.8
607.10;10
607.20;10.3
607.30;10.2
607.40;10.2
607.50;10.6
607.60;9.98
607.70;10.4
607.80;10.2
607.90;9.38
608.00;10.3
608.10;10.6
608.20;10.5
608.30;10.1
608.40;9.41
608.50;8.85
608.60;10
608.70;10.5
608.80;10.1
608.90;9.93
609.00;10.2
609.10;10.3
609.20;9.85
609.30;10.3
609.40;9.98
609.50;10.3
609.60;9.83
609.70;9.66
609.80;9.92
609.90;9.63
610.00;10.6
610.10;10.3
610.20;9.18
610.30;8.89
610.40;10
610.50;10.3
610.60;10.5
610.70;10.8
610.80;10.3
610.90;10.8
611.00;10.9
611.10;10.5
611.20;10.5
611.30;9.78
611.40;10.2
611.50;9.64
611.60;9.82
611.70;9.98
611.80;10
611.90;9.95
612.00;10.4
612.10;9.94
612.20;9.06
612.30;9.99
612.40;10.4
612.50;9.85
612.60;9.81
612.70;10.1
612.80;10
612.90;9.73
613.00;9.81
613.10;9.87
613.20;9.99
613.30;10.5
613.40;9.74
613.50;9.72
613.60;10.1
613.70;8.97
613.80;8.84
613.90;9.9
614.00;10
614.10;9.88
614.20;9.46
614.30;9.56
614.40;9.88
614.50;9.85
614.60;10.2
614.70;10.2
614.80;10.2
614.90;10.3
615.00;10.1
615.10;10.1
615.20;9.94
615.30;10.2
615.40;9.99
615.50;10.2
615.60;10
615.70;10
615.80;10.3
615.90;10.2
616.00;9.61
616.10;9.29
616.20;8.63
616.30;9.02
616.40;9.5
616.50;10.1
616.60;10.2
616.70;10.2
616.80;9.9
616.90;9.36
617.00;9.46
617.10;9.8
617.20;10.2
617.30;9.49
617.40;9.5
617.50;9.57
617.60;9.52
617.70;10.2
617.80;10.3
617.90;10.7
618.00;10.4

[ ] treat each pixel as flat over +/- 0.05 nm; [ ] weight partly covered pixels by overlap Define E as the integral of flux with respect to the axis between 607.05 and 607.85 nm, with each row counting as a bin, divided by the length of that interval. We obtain 10.2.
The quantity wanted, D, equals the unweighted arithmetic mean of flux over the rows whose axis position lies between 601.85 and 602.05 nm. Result 10.20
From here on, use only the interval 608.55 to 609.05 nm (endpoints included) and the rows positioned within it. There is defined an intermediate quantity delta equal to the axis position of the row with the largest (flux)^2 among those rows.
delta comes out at 608.70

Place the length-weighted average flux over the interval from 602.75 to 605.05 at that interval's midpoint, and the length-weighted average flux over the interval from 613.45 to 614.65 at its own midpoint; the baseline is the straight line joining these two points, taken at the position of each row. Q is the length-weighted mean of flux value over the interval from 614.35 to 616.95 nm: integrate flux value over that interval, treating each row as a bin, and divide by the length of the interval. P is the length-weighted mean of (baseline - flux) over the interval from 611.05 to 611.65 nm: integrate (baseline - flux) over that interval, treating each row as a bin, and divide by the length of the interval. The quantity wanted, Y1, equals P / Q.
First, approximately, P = -0.24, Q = 9.9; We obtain -0.024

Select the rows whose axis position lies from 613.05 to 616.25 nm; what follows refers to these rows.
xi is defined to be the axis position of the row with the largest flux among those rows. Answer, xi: 613.30 nm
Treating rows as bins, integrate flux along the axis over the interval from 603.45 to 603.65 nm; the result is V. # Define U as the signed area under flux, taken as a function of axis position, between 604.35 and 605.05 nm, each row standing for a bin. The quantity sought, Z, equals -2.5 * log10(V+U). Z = -2.40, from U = 7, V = 1.9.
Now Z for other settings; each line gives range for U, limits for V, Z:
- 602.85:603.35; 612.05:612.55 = -2.51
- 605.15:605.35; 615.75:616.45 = -2.35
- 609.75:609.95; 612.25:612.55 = -1.74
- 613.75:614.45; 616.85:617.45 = -2.75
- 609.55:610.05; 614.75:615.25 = -2.50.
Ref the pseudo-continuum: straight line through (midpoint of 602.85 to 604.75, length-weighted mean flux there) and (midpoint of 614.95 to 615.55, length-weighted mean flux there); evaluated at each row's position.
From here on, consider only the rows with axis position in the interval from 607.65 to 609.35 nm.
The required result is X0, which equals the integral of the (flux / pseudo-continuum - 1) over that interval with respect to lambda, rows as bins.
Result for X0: -0.020 nm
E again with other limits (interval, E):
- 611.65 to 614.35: 9.8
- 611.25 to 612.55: 9.9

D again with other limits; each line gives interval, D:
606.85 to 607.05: 10.55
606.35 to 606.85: 10.04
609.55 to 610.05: 9.93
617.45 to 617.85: 9.90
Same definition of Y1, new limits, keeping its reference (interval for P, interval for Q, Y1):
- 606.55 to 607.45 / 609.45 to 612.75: -0.019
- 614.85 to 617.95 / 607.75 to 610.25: -0.029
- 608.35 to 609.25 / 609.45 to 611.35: 0.006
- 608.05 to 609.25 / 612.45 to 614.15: -0.005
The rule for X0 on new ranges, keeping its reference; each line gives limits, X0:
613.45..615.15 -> -0.044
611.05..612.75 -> -0.023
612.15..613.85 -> -0.054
